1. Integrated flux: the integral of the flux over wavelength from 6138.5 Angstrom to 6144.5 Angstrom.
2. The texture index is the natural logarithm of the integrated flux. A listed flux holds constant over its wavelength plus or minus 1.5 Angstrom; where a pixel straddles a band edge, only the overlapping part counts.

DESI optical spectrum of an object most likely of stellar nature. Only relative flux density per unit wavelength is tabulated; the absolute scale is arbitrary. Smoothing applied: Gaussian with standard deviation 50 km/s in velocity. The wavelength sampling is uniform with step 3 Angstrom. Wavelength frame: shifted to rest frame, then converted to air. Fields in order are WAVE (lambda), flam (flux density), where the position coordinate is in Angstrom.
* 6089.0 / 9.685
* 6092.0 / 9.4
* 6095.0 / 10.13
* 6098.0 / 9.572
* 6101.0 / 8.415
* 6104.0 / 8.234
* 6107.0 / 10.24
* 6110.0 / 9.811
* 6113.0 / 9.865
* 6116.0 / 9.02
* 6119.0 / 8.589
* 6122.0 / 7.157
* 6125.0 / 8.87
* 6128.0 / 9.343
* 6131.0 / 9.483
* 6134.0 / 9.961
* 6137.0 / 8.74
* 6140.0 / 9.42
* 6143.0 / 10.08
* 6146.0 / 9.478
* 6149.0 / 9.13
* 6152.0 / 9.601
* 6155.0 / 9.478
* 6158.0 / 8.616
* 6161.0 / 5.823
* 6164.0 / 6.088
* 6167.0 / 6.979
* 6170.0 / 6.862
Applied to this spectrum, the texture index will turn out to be 4.07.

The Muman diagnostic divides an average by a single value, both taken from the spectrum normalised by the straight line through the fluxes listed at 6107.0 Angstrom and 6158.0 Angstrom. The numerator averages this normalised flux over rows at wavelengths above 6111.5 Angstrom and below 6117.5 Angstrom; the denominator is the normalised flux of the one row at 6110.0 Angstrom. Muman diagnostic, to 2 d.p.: 0.98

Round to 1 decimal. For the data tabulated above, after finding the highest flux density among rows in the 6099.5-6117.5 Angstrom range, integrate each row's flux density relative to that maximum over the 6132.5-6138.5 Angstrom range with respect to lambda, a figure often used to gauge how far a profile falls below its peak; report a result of -5.3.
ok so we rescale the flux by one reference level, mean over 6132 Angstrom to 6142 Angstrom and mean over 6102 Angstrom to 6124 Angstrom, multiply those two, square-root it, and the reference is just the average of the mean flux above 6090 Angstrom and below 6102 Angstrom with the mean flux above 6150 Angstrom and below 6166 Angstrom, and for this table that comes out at 1.06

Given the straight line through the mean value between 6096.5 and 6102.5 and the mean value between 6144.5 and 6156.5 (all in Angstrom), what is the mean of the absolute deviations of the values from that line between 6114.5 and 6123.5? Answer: 0.90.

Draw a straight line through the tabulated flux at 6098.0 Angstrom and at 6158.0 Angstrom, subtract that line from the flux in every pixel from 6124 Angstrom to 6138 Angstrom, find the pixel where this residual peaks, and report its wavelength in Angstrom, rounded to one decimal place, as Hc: 6134.0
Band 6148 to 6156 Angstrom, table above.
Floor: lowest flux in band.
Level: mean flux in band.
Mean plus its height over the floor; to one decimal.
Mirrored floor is 9.7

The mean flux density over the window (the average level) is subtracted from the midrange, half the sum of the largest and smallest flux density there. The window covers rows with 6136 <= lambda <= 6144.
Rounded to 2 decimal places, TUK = 0.00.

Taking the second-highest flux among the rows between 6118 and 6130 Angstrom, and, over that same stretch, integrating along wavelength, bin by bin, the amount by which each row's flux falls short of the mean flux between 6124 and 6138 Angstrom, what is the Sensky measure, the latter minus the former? 0.6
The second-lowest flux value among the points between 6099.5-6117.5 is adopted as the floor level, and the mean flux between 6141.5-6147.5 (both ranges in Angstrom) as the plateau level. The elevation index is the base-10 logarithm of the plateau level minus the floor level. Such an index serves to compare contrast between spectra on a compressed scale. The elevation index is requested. 0.13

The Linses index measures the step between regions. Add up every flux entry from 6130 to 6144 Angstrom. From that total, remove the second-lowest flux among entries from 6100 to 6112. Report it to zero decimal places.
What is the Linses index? 39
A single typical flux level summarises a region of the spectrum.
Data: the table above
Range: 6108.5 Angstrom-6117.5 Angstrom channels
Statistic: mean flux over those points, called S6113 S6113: 9.57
